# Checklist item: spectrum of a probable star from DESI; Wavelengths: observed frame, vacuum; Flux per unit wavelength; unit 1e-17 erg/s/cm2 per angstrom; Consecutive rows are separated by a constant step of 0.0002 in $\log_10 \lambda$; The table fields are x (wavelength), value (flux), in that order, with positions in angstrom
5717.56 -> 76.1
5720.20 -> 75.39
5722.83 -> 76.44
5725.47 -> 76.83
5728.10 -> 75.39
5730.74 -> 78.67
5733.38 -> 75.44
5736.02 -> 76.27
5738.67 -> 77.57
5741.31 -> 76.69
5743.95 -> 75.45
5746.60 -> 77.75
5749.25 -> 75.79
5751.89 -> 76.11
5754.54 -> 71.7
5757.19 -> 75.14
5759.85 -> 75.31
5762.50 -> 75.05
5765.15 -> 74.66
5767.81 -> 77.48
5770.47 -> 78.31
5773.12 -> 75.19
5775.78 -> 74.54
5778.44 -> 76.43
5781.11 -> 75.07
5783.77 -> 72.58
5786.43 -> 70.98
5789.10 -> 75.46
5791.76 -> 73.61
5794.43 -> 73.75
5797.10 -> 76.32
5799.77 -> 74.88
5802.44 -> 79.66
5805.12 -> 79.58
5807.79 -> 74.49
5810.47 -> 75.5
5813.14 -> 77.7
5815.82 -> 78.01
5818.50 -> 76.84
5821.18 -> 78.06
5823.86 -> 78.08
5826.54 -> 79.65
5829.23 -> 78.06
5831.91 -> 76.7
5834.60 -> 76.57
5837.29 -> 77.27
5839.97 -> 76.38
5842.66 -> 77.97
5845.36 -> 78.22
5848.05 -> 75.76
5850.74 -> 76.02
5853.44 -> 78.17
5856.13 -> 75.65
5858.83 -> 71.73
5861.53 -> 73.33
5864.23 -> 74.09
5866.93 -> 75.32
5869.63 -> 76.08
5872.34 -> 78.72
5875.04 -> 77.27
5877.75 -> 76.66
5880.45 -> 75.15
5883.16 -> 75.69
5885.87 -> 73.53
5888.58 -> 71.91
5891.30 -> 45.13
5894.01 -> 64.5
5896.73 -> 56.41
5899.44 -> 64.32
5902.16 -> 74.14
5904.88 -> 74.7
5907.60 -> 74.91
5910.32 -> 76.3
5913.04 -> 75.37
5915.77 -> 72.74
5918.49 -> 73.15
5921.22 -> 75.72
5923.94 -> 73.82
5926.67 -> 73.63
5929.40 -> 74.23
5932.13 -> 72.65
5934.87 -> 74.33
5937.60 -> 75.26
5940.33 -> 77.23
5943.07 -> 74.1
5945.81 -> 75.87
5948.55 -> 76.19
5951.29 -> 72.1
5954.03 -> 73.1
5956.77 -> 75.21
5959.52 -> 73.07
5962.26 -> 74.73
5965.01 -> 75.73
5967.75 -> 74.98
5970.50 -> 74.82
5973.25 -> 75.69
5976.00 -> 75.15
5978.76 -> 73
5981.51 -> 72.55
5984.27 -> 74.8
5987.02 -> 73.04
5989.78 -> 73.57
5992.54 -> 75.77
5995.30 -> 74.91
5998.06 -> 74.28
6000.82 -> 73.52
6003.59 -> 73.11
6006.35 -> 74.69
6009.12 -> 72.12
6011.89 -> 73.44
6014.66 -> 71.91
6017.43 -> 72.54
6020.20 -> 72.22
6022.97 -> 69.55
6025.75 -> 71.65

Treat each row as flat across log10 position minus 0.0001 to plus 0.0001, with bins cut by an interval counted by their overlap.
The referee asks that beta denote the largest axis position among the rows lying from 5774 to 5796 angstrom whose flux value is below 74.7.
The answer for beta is 5794.43 angstrom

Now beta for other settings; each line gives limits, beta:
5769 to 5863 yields 5861.53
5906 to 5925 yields 5923.94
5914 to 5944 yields 5943.07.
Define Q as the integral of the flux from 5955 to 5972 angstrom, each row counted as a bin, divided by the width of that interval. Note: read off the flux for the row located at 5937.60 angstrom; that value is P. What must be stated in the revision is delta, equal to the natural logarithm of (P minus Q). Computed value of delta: -0.7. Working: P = 75.26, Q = 74.7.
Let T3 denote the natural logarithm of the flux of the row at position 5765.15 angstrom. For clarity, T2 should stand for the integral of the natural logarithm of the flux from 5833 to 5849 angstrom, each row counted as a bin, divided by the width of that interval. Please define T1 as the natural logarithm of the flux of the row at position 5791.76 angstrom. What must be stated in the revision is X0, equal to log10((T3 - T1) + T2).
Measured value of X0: 0.639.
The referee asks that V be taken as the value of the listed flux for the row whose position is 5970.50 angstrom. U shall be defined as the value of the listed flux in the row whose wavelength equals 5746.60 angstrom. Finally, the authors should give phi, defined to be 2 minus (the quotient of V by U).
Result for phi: 1.04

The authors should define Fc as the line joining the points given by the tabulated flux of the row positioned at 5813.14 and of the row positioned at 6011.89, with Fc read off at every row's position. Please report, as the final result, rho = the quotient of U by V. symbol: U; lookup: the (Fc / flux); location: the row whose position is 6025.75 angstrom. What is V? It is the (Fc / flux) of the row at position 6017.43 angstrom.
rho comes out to 1.01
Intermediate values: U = 1.02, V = 1.01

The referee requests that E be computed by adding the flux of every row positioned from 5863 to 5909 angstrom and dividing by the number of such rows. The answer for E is 71.1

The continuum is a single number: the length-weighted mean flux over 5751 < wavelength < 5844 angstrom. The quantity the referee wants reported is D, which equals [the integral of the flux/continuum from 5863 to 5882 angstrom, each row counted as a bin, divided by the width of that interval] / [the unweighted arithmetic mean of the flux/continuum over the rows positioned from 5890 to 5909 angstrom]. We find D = 1.17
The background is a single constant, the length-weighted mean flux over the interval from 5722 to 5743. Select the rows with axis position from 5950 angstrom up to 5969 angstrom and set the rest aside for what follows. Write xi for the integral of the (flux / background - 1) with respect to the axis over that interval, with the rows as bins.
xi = -0.6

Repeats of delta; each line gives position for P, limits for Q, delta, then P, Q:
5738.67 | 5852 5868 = 1.1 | 77.57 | 74.7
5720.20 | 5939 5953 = -1.0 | 75.39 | 75.0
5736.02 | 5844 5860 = -1.2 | 76.27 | 76.0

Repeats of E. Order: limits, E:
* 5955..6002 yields 74.4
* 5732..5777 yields 75.8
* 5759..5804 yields 75.3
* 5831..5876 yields 76.2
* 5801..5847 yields 77.6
